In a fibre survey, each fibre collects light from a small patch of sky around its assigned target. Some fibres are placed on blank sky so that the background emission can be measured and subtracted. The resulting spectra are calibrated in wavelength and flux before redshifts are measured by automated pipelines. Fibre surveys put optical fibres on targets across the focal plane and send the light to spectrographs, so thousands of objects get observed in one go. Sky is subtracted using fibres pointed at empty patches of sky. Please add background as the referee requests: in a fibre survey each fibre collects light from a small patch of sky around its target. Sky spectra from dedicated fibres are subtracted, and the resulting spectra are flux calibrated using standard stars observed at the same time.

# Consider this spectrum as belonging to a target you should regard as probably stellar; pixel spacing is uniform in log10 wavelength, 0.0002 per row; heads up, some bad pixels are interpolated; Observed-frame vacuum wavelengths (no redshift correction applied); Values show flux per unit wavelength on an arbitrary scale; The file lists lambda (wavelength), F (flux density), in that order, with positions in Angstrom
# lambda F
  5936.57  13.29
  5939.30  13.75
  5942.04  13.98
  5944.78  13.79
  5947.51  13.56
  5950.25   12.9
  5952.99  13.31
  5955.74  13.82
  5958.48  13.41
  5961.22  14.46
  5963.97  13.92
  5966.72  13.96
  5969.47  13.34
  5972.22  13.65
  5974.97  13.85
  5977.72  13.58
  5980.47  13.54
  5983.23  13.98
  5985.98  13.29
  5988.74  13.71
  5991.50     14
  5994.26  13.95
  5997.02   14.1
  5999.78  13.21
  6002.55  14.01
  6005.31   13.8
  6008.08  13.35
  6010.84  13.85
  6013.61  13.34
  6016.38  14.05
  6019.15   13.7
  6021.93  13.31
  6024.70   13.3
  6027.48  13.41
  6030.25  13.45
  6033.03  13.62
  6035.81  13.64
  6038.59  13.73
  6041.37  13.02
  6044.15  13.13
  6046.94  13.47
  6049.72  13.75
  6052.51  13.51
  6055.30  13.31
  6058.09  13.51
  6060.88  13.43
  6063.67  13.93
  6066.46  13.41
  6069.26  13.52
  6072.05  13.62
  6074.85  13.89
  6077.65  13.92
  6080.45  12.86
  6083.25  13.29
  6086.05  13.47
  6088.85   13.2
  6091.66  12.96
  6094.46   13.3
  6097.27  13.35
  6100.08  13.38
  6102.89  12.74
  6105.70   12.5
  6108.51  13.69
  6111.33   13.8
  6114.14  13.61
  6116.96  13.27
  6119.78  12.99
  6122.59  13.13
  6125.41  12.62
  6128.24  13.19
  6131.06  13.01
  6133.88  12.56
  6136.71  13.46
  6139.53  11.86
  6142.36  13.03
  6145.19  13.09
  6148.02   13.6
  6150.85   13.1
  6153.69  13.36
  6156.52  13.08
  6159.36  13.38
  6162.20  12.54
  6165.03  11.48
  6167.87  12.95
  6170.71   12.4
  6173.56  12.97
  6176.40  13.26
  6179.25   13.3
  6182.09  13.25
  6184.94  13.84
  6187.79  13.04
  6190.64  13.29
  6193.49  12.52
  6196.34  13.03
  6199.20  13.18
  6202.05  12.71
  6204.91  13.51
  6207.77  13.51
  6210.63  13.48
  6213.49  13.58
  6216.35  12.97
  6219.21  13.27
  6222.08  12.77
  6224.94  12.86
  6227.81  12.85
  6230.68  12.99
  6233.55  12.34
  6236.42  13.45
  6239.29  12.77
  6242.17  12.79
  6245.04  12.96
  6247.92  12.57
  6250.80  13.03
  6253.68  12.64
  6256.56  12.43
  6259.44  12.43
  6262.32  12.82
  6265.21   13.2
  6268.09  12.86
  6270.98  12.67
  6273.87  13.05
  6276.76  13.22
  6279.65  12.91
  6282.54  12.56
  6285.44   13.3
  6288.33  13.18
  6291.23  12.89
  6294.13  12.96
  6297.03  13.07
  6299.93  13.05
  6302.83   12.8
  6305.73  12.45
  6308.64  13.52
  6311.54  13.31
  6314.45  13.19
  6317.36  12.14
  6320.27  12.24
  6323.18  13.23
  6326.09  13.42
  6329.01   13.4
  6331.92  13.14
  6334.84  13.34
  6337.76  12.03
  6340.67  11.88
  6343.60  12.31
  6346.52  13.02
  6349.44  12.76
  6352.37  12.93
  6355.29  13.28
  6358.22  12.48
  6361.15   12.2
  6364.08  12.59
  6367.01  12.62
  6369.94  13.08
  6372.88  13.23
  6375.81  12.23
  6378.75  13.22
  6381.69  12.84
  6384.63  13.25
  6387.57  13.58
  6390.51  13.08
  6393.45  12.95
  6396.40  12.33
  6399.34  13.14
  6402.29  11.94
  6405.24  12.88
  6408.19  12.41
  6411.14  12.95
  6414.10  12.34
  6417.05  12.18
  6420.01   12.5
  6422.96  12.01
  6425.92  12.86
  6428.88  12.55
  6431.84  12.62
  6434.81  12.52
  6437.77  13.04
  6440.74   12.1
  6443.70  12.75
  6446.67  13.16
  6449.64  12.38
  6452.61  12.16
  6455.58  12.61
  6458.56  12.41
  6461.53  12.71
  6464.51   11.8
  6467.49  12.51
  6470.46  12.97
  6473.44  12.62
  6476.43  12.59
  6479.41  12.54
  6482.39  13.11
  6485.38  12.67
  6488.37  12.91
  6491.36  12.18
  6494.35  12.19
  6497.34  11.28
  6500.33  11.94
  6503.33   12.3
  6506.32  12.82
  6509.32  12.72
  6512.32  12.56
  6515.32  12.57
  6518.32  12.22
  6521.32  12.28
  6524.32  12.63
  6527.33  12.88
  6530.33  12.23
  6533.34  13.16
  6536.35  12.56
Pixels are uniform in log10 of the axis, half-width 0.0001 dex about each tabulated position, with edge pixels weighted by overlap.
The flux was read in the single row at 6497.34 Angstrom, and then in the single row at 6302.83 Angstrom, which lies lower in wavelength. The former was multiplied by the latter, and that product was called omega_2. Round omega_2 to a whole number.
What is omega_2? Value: 144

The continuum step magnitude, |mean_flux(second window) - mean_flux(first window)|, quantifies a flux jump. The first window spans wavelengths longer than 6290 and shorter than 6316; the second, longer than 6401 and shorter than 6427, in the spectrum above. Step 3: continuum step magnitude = 0.57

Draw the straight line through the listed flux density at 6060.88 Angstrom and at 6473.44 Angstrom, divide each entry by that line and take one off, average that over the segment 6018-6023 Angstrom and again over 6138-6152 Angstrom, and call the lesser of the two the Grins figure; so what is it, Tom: -0.025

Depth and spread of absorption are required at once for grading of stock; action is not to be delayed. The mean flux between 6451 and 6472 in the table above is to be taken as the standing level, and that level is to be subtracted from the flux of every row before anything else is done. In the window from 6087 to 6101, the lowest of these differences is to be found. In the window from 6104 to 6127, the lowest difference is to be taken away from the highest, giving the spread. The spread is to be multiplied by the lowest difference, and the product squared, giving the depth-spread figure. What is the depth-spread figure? 0.4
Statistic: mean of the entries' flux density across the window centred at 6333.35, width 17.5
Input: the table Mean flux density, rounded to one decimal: 12.9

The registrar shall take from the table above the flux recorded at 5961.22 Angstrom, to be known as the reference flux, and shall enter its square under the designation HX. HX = 209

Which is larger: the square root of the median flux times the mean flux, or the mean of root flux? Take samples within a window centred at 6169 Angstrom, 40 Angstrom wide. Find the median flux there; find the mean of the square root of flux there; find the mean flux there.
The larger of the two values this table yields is 13.0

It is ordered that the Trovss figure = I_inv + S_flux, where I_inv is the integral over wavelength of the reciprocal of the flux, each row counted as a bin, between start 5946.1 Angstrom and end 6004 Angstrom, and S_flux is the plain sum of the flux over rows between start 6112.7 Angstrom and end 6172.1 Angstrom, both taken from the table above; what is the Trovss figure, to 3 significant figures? 276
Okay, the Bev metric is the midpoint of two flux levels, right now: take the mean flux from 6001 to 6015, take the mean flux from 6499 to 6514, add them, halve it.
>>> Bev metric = 13.1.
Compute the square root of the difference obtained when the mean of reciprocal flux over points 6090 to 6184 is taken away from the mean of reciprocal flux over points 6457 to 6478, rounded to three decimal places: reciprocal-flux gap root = 0.056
